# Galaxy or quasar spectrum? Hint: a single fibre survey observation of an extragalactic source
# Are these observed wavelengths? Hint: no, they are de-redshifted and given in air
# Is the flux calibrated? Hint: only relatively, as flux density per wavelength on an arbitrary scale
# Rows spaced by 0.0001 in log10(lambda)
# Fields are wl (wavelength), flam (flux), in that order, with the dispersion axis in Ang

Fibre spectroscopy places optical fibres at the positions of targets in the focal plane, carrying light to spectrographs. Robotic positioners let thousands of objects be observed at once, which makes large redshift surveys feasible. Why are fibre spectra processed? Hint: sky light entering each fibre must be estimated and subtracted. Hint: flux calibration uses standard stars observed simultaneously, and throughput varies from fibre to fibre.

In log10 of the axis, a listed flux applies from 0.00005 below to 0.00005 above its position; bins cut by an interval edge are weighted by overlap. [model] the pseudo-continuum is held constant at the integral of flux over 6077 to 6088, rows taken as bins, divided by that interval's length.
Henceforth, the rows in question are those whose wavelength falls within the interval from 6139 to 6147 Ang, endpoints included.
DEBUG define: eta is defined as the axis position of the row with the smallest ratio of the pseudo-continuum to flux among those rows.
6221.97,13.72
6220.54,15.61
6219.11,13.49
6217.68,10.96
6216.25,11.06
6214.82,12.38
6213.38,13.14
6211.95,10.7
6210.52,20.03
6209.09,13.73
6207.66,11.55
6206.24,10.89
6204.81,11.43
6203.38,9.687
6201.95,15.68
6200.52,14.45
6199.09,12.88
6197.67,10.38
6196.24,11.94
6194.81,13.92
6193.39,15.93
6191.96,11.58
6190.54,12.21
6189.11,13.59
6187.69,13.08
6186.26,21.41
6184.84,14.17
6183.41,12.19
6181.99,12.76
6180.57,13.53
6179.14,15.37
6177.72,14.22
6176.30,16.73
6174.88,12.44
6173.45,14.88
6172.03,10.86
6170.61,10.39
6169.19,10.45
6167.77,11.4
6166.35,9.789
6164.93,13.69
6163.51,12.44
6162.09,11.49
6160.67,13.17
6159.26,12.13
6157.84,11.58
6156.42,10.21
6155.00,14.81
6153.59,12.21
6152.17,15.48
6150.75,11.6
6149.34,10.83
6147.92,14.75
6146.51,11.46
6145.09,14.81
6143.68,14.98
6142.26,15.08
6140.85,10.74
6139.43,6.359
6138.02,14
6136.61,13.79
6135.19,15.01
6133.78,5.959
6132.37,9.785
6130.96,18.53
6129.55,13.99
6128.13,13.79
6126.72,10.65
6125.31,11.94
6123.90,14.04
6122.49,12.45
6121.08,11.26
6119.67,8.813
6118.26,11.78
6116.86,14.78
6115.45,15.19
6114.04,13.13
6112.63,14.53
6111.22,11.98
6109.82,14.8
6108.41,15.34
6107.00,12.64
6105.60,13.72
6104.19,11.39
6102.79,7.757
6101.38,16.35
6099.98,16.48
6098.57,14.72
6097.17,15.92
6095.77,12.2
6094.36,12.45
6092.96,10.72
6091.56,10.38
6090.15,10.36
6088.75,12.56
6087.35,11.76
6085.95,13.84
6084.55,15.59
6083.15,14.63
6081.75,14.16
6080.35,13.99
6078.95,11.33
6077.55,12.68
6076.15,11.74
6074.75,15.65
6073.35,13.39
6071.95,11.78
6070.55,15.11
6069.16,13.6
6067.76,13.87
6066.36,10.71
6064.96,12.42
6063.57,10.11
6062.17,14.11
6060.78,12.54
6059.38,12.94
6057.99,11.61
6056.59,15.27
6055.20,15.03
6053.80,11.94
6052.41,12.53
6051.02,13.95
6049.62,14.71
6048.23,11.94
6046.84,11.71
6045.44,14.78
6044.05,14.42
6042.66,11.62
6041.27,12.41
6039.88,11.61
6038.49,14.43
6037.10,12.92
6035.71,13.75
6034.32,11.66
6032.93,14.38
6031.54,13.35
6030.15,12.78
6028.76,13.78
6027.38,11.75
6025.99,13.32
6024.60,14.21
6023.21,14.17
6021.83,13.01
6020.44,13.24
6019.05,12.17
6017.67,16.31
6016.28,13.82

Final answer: 6142.26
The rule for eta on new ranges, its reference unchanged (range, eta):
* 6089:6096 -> 6094.36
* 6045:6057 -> 6056.59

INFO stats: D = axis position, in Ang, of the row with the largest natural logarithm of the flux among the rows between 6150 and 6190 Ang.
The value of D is 6186.26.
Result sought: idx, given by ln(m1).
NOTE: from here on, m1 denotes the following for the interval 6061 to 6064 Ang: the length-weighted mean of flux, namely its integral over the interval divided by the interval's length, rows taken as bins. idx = 2.51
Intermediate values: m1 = 12.4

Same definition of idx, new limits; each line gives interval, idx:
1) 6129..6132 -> 2.75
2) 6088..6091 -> 2.43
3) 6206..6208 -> 2.42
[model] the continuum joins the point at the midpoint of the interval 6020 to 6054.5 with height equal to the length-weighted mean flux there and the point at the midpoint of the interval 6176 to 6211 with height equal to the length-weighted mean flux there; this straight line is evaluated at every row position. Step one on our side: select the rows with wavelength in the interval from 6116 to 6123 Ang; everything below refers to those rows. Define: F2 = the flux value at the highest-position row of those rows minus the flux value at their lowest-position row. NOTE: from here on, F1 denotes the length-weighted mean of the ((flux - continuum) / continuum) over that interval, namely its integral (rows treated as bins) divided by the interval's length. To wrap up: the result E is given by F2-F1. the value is -2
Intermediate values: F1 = -0.11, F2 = -2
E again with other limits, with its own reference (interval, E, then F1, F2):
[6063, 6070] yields 4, -0.07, 3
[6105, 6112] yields -2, 0.02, -2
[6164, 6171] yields -3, -0.17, -3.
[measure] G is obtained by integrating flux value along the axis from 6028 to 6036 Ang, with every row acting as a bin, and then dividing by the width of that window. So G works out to 13.3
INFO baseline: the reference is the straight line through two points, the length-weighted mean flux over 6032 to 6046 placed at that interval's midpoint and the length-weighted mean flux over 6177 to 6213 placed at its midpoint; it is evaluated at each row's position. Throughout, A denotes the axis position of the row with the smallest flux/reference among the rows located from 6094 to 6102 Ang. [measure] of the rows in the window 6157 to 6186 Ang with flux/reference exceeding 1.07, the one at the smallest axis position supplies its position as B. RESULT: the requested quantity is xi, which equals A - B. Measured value -77.7 Ang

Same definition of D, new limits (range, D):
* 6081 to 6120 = 6099.98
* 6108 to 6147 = 6130.96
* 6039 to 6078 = 6074.75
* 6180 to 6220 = 6186.26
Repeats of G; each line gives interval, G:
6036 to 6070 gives 13.0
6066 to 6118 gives 13.3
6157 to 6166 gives 12.3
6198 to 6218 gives 12.7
